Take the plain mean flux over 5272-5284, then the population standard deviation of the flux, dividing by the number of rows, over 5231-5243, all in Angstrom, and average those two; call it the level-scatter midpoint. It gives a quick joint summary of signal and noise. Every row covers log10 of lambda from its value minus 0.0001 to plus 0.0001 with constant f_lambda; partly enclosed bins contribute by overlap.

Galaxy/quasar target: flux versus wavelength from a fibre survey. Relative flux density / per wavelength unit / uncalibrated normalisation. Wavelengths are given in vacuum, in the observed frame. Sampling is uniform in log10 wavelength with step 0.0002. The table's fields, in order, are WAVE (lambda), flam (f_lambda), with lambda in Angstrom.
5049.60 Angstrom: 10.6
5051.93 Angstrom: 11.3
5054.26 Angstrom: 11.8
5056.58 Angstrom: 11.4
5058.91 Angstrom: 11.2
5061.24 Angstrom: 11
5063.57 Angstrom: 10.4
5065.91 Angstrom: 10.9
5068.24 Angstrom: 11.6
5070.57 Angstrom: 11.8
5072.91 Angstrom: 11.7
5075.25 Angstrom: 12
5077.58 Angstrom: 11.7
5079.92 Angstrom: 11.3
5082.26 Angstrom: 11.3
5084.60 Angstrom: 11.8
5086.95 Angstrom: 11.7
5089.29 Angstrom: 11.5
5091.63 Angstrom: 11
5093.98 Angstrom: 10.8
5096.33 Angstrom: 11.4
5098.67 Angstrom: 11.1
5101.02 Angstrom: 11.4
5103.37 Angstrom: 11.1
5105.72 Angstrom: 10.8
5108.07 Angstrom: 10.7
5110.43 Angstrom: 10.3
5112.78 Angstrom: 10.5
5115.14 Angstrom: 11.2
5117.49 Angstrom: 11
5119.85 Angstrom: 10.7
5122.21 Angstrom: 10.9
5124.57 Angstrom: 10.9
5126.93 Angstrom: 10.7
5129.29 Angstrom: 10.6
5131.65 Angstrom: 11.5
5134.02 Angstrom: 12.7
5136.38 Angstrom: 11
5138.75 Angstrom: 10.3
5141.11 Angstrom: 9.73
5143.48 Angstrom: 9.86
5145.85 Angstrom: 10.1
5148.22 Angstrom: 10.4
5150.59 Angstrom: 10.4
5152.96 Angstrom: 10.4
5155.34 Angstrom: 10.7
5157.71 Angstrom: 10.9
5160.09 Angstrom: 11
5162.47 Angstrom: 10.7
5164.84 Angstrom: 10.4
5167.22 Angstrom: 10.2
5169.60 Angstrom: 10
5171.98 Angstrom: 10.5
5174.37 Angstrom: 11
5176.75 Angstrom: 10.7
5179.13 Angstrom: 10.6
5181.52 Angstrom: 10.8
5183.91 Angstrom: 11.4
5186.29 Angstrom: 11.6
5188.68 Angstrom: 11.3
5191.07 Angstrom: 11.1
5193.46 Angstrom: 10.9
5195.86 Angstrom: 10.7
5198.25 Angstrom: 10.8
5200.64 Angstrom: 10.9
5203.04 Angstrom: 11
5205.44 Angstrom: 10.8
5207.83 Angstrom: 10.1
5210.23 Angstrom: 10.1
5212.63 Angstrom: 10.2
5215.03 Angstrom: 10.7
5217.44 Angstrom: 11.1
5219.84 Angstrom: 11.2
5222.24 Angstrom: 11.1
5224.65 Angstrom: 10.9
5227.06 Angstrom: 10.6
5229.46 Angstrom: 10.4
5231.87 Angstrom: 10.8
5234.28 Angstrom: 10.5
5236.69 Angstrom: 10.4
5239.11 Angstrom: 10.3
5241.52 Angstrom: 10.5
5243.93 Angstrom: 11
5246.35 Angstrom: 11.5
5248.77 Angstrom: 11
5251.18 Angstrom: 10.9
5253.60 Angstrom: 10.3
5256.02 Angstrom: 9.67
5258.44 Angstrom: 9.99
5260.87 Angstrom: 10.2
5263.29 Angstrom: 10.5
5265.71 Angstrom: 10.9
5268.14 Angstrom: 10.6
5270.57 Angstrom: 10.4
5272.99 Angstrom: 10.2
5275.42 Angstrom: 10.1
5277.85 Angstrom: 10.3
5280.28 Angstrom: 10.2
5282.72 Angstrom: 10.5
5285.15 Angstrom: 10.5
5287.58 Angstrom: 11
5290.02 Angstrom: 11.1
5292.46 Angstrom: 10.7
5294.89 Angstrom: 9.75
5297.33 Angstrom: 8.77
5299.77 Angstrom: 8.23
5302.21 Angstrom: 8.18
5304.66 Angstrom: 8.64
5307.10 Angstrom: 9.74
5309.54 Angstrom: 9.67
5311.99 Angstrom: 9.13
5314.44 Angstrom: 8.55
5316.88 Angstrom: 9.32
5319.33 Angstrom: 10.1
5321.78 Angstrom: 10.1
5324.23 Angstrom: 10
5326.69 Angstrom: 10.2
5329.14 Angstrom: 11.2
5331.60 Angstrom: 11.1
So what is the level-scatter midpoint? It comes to 5.21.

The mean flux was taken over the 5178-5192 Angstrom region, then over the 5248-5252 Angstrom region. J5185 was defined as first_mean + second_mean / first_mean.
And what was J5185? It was 12.1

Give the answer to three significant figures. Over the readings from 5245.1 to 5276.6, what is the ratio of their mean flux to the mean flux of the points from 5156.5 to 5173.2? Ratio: 0.996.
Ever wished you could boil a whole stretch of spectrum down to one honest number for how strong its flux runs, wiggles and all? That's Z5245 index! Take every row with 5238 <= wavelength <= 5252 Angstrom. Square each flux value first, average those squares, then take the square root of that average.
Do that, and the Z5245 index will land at 10.9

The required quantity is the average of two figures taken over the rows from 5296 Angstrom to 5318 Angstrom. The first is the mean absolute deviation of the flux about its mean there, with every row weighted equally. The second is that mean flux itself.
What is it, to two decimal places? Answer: 4.70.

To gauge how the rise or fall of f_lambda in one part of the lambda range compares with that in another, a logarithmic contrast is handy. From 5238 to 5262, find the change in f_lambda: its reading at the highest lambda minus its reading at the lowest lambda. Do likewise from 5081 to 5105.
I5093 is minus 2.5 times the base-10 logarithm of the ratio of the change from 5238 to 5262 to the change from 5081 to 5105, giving 0.8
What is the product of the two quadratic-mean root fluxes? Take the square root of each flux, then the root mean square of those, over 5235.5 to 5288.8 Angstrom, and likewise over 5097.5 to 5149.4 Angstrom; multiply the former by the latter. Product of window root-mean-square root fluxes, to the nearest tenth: 10.6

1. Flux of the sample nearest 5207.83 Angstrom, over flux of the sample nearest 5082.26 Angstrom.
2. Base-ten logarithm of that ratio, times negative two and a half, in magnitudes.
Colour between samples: 0.12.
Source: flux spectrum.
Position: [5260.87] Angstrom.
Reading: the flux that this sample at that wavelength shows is 10.2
